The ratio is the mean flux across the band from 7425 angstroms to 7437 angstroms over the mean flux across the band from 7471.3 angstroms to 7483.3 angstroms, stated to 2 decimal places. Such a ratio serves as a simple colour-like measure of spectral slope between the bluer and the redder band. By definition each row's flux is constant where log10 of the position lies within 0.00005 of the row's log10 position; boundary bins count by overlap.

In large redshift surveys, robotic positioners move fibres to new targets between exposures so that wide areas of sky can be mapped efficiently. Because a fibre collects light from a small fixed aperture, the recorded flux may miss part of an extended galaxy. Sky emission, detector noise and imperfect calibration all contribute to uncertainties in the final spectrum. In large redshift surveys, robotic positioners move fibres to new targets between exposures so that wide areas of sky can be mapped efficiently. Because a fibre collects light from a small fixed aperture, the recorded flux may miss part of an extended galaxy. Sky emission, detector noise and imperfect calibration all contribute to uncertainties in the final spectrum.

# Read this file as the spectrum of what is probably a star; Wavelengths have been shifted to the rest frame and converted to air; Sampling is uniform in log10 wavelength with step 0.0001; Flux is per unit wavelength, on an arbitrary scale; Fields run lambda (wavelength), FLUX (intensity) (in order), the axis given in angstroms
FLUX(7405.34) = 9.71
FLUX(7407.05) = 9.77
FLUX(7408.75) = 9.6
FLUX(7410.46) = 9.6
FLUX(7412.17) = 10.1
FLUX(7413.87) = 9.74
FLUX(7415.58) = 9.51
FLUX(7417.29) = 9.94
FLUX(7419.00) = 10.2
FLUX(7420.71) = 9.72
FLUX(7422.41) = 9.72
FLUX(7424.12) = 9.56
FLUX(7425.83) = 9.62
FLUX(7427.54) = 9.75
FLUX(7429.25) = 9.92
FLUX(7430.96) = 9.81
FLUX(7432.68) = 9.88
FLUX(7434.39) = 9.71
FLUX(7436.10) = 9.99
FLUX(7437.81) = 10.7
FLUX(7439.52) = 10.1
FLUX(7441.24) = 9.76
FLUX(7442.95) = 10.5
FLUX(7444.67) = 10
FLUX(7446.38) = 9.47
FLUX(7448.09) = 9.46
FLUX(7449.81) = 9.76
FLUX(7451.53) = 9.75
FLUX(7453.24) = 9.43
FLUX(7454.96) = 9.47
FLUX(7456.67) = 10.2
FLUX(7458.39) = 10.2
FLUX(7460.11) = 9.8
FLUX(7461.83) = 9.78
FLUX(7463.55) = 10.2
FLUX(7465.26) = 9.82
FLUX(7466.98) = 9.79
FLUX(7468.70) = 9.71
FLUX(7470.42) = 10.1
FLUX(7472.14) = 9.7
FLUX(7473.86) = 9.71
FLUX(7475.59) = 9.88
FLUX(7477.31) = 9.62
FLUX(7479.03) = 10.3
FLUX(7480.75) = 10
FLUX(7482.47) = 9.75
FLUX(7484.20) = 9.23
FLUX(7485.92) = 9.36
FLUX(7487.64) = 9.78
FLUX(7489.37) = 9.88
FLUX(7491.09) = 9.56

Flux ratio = 1.00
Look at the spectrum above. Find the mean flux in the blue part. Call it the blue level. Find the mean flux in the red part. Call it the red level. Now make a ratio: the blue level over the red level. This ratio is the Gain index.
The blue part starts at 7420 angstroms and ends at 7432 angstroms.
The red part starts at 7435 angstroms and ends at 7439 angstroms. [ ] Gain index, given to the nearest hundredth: 0.94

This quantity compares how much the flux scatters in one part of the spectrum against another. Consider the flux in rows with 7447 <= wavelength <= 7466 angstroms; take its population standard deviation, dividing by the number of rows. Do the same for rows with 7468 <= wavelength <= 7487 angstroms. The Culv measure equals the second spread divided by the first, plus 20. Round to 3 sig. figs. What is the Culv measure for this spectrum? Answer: 21.1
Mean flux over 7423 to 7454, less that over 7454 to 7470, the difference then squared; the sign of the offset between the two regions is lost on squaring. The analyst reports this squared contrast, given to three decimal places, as 0.002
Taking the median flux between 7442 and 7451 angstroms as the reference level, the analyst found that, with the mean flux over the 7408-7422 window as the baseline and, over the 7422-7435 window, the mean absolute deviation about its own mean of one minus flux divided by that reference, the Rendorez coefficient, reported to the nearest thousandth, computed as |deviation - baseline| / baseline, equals 0.999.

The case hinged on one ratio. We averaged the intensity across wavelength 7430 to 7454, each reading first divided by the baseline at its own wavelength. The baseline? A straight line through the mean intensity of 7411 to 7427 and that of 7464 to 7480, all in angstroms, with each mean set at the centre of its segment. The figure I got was 1.01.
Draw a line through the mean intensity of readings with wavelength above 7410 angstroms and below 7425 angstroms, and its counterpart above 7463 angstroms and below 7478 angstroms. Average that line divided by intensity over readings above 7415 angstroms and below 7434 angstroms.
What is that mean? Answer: 1.00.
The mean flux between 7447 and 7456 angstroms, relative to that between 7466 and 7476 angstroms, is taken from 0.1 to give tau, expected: -0.88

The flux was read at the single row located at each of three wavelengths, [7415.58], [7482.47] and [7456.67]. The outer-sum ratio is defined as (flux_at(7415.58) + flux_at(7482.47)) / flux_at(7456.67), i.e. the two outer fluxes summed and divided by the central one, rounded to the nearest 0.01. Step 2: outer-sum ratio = 1.89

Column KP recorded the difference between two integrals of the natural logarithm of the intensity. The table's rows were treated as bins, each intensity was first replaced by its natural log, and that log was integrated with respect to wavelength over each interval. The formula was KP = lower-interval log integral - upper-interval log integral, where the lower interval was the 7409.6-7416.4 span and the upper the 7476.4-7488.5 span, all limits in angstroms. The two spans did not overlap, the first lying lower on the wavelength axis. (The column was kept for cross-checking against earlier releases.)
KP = -12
